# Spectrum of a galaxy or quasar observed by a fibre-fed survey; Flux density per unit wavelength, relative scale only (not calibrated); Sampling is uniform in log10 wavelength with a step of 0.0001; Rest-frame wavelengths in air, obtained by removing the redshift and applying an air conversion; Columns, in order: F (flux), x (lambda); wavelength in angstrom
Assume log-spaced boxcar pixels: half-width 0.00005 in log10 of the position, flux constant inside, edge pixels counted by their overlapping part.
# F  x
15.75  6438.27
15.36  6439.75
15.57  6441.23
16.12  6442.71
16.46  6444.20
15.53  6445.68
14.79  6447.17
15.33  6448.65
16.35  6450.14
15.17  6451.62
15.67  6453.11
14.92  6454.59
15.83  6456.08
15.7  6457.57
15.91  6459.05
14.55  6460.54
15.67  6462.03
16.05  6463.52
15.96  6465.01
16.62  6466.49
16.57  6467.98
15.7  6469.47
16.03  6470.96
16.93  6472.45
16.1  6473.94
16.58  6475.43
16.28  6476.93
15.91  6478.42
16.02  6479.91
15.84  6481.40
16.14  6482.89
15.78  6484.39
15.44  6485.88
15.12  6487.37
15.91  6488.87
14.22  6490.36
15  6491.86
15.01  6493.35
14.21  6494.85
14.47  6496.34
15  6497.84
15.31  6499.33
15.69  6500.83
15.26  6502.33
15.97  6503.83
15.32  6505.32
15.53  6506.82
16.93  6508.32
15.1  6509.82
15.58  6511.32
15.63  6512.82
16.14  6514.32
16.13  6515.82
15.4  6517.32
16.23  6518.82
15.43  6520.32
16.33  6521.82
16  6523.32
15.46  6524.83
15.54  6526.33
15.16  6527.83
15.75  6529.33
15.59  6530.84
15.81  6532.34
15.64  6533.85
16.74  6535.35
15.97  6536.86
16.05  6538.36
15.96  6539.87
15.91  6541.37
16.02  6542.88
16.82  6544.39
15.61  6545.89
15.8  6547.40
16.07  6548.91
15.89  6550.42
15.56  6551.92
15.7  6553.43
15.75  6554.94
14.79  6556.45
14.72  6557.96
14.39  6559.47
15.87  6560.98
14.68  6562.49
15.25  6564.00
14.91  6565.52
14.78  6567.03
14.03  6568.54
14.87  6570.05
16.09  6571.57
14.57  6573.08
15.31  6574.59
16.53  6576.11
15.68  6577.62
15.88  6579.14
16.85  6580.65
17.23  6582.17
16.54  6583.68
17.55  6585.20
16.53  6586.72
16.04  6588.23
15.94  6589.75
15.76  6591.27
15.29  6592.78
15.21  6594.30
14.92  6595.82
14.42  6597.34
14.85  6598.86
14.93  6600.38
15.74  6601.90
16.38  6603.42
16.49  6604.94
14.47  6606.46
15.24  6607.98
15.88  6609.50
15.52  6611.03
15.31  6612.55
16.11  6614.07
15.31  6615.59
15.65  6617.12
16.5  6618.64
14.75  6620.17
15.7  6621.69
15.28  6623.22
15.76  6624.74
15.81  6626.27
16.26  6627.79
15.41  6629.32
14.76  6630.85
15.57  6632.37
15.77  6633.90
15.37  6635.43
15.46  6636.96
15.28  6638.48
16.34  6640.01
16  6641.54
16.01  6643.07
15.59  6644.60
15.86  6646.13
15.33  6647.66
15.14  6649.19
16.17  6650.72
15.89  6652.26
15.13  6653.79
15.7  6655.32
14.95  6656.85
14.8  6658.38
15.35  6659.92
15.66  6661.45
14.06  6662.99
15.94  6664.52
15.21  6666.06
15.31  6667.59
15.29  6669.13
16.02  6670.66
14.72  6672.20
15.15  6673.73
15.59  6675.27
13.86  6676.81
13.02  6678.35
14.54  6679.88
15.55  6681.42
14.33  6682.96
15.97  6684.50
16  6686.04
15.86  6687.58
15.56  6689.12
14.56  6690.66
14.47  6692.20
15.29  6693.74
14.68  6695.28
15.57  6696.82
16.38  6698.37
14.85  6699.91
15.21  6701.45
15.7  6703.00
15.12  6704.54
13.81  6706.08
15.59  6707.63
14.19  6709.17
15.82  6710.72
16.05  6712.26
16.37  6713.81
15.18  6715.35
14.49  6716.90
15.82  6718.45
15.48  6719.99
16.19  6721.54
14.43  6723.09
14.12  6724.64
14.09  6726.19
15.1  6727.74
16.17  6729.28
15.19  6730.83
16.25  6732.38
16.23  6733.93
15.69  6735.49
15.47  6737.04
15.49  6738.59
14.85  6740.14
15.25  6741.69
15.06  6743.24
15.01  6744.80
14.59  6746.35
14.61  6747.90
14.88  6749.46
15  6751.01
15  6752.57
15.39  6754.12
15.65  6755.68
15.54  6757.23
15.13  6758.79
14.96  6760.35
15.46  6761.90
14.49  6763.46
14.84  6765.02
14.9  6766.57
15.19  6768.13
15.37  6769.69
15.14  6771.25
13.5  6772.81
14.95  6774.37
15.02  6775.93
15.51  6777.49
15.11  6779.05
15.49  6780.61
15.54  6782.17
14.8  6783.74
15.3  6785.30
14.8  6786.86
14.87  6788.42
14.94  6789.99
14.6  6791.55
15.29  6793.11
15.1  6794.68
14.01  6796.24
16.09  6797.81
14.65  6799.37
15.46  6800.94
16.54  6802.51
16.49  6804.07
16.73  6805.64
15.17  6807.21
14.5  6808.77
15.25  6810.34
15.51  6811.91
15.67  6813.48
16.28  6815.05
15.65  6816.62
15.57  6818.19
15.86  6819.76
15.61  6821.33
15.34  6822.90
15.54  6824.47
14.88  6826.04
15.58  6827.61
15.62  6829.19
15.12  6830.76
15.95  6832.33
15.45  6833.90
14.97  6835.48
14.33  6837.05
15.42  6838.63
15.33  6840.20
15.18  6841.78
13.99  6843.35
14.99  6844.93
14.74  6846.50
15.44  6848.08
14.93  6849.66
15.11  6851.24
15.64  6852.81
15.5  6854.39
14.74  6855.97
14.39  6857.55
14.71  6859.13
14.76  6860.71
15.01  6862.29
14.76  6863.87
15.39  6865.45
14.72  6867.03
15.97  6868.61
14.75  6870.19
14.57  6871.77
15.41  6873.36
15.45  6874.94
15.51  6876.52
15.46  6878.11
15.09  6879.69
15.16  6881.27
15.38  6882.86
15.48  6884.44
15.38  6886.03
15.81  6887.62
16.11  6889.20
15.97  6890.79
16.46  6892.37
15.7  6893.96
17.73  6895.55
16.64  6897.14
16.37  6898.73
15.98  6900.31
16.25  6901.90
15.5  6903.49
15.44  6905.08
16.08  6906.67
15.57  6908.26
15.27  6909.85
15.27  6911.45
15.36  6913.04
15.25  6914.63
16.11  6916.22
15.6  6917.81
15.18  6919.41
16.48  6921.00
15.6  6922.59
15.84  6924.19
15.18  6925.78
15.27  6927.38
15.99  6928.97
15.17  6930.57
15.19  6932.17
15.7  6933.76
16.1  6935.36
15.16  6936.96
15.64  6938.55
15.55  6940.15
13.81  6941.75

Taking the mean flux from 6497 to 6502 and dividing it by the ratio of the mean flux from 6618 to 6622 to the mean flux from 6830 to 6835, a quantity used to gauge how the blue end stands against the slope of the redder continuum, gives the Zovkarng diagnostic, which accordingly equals 15.2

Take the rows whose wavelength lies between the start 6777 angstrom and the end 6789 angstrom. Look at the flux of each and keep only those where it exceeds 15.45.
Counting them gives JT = 3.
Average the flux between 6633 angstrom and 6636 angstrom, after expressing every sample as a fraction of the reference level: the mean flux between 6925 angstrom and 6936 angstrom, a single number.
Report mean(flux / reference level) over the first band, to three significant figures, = 1.00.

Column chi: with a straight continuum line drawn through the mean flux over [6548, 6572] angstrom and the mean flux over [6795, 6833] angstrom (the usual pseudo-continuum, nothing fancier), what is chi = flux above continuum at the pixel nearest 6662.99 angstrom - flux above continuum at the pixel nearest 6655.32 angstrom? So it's -1.7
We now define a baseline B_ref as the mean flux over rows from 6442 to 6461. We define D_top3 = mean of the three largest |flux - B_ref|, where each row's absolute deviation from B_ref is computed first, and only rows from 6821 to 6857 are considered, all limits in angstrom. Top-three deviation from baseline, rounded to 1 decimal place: 1.2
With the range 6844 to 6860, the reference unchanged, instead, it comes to 1.0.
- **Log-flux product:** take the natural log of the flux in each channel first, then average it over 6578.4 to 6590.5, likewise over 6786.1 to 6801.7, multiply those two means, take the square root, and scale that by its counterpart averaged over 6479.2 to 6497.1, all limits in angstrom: 7.51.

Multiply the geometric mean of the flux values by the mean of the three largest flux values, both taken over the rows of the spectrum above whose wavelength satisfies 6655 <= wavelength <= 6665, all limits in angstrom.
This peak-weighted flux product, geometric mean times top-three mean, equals 240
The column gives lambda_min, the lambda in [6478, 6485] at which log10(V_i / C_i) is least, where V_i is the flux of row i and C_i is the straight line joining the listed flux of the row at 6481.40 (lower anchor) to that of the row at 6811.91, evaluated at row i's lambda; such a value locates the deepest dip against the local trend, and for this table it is 6484.39 angstrom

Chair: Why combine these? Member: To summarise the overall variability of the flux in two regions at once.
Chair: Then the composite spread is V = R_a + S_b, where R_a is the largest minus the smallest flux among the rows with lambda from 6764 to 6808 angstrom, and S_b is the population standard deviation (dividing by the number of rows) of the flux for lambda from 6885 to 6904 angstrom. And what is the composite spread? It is 3.8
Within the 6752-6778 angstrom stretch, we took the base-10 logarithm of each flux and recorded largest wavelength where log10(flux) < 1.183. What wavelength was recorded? 6775.93 angstrom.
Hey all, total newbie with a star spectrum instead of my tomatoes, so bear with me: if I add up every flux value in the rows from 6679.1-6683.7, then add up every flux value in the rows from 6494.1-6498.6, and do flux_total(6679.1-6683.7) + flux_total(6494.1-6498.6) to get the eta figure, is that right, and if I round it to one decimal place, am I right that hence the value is 88.1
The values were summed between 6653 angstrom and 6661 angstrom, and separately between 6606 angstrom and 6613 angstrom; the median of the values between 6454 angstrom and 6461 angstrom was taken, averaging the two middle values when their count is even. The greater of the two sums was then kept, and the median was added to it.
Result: 92.1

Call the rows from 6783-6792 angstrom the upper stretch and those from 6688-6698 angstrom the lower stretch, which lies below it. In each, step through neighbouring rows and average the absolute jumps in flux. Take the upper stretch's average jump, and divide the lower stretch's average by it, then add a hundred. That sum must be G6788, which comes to 102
